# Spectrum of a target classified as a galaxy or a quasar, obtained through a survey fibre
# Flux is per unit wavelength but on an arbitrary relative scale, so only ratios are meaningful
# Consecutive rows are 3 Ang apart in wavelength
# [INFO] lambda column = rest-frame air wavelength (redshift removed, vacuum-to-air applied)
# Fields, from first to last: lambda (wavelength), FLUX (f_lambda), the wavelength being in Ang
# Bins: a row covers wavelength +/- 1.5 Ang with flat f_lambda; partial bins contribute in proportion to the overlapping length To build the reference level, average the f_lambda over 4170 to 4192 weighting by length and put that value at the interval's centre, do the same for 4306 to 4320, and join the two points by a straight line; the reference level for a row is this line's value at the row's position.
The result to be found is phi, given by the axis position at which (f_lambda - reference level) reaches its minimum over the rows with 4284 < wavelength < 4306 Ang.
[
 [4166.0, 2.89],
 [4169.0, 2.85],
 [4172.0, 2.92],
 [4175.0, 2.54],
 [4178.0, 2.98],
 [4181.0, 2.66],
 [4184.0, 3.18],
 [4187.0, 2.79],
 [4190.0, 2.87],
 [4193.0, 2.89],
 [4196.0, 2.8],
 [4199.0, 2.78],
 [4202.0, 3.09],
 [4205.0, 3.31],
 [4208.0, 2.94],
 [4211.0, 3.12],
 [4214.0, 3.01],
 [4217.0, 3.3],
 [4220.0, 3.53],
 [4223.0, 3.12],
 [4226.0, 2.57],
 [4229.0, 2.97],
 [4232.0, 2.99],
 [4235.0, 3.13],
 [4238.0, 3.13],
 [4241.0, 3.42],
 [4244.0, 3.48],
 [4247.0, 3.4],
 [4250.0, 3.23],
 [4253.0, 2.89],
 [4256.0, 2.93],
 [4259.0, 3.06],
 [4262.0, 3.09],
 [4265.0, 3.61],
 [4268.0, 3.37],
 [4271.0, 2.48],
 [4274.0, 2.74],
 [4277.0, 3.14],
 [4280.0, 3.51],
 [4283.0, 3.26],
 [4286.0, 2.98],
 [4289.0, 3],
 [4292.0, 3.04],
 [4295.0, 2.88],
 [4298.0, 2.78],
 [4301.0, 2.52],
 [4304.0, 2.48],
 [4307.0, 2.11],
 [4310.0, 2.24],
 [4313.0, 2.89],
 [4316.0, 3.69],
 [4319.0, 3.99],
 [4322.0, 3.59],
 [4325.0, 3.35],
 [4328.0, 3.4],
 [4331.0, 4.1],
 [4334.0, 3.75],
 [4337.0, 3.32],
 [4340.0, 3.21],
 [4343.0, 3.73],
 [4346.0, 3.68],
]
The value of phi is 4304.0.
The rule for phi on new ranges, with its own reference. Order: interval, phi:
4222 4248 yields 4226.0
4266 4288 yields 4271.0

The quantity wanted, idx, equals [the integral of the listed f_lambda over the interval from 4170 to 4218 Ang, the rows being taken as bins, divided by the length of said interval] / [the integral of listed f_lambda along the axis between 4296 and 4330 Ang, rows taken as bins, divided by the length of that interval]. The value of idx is 0.98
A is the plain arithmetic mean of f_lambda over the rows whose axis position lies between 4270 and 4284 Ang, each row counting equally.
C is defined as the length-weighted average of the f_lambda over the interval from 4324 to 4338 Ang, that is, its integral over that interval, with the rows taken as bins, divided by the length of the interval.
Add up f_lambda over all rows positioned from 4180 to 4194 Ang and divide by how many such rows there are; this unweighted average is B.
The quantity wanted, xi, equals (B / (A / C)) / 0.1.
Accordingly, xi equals 34.3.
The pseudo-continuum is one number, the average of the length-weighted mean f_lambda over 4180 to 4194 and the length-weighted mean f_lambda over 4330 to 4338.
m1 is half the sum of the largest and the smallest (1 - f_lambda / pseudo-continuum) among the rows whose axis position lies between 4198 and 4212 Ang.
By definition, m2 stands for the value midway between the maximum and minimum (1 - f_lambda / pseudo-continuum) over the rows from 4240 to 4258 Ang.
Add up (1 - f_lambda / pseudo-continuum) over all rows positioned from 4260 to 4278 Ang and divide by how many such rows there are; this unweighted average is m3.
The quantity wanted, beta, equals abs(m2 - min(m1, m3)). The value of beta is 0.03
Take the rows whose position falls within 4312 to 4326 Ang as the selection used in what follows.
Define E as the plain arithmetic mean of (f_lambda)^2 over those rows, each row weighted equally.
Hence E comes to 12.4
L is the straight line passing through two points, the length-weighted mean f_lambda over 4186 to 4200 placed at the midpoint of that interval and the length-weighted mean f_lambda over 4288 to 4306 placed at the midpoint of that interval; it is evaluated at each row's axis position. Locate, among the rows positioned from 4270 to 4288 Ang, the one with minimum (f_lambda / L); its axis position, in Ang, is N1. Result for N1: 4271.0 Ang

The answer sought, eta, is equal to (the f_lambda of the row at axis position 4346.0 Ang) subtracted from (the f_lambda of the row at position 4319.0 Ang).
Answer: 0.31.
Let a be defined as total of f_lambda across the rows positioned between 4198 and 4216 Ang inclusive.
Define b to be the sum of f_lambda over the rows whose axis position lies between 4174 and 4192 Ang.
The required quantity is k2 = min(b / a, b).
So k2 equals 0.93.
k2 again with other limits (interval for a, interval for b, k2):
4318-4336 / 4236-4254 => 0.88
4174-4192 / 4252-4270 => 1.11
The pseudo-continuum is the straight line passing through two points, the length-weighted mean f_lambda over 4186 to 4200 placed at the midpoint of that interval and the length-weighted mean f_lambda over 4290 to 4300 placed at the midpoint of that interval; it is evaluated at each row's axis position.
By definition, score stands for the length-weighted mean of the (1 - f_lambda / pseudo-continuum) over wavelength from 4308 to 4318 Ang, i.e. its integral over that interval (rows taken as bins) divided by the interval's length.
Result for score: -0.02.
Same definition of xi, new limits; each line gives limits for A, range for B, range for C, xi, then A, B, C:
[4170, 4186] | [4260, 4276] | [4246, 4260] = 33.1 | 2.9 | 3.06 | 3.09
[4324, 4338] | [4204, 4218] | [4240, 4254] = 28.8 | 3.6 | 3.14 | 3.29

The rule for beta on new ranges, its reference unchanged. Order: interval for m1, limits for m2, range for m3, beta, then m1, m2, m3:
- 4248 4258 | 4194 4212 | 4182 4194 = 0.00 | 0.07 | 0.08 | 0.11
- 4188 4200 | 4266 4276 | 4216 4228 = 0.06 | 0.14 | 0.12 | 0.05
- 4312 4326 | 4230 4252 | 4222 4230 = 0.06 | -0.04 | 0.02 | 0.13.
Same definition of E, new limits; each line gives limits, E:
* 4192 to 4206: 8.9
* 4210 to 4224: 10.4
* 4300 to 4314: 6.1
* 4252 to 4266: 9.8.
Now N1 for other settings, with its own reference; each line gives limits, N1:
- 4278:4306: 4304.0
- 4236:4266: 4253.0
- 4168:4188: 4175.0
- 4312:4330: 4313.0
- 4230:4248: 4232.0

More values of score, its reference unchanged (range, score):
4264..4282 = -0.09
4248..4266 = -0.09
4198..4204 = -0.05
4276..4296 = -0.08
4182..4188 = -0.05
